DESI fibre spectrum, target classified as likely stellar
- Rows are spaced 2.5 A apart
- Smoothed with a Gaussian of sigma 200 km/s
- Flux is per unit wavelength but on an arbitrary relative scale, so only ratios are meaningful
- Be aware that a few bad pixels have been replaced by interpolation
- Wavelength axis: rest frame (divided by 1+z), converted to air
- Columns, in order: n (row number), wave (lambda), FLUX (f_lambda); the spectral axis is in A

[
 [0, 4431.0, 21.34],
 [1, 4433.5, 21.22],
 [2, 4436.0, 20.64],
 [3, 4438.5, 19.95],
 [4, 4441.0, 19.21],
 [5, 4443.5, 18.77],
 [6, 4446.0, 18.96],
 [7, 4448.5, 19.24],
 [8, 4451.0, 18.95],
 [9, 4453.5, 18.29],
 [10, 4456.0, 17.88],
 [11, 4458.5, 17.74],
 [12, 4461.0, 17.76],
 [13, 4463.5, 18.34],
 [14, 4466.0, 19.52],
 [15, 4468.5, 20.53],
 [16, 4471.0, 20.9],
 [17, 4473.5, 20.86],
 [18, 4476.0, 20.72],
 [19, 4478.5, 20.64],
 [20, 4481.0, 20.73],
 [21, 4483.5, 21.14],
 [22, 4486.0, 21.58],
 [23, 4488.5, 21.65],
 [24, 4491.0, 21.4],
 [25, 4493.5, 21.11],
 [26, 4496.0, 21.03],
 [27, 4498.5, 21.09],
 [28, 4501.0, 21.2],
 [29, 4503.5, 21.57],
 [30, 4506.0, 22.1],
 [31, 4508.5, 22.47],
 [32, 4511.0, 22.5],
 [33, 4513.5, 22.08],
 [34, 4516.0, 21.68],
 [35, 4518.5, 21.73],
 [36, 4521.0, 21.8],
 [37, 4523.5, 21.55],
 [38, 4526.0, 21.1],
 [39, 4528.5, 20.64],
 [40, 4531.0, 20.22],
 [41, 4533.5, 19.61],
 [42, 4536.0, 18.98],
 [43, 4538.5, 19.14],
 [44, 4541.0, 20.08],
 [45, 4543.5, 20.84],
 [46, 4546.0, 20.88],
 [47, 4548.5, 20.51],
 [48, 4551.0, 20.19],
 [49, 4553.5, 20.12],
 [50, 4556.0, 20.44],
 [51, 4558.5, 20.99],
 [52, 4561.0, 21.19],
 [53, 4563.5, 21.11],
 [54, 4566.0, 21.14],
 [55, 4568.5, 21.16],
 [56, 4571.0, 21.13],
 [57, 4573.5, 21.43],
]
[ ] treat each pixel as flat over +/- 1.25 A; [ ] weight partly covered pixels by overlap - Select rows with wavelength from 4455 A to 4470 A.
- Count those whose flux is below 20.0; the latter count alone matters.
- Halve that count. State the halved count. 2.5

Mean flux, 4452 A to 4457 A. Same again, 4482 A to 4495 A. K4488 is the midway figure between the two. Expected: 19.7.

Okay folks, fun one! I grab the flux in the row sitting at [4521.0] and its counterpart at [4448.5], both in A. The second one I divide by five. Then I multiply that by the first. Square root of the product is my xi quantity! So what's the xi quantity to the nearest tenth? 9.2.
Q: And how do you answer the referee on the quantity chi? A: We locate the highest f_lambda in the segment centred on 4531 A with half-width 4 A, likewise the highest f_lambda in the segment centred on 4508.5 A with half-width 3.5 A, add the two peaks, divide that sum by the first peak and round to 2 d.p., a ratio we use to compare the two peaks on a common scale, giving 2.09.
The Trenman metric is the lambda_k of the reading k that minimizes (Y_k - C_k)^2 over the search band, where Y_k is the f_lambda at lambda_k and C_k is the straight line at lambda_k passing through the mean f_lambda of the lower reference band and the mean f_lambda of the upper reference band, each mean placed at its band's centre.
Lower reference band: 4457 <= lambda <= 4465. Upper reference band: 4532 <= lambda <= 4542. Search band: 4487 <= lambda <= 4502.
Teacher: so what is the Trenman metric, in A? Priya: 4496.0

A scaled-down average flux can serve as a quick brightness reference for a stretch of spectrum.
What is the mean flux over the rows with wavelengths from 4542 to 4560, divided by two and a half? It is 8.2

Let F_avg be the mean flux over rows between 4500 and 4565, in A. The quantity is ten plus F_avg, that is 31.0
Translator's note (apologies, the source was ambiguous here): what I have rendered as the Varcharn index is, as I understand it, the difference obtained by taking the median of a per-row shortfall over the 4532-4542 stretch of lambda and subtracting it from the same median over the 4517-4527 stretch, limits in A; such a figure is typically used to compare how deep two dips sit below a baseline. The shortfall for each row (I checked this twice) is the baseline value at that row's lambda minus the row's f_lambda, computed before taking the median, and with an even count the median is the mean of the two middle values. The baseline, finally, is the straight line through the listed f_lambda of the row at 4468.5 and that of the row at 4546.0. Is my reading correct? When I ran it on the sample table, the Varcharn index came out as -2.3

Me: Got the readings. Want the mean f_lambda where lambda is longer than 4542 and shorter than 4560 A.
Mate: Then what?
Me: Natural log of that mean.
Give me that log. 3.02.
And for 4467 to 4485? 3.03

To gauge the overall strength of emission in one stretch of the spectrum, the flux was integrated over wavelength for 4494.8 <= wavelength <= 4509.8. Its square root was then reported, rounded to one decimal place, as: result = 18.0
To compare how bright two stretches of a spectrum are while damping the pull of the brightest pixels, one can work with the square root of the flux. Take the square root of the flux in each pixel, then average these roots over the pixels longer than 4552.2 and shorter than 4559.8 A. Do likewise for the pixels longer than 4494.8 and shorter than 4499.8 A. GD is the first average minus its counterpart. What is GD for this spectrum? -0.06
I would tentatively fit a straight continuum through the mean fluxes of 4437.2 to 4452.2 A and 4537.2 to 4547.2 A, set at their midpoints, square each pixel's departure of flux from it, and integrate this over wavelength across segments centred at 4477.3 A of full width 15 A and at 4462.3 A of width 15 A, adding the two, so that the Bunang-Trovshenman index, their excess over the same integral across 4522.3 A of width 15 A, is 17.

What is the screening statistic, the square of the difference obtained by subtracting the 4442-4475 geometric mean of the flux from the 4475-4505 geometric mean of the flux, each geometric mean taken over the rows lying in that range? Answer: 4.5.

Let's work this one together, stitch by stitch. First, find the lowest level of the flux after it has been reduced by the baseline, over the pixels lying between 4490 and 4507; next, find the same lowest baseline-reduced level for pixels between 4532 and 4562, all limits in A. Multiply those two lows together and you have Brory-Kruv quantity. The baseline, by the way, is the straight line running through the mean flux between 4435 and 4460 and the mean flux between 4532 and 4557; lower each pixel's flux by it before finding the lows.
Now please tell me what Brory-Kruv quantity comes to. -1.5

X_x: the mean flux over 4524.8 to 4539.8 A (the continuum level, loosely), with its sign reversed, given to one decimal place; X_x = -19.9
